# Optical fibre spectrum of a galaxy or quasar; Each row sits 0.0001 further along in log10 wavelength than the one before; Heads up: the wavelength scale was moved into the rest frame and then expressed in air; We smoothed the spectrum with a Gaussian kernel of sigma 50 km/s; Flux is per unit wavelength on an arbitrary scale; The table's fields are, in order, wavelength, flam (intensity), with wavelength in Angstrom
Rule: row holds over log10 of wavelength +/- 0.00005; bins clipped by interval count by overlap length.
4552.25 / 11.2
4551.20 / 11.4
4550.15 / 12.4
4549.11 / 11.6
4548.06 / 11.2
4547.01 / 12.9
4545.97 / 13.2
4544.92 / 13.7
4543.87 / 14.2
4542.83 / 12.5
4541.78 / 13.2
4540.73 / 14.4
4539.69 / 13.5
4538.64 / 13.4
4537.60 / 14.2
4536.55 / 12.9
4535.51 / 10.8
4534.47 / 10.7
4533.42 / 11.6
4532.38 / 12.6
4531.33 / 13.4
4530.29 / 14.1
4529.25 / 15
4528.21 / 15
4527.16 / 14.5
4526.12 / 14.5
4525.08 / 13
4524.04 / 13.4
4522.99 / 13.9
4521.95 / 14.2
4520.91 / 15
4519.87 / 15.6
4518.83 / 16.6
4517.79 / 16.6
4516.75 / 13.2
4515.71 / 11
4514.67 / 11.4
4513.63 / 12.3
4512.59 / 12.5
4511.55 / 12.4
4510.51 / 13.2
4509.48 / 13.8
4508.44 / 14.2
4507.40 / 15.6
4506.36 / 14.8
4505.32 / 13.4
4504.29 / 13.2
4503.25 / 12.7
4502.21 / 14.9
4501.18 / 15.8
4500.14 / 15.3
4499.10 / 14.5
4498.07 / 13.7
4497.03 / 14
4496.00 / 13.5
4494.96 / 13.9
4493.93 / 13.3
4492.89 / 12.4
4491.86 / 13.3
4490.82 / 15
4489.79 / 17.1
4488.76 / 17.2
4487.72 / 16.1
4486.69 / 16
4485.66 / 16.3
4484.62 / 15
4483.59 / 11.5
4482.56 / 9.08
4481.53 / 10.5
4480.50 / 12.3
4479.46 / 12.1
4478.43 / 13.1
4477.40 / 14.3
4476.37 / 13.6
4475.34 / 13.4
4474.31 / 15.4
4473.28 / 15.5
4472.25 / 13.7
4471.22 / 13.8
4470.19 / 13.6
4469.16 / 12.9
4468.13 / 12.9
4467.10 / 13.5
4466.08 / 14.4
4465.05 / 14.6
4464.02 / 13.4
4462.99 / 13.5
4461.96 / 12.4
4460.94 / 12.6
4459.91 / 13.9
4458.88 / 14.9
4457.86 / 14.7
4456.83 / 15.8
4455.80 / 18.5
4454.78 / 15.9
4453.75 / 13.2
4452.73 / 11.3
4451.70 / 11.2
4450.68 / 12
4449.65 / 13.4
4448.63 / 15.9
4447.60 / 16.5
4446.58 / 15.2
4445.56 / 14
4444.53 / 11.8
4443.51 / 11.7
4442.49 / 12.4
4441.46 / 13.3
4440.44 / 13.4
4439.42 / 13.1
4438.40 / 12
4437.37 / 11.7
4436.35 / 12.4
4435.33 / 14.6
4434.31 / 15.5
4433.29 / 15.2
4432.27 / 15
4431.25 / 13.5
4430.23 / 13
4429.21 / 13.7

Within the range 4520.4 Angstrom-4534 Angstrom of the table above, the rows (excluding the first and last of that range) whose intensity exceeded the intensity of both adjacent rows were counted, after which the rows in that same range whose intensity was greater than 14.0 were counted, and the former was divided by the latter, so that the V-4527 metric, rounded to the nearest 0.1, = 0.0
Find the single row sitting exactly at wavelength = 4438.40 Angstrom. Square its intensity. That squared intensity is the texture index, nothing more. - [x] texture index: 144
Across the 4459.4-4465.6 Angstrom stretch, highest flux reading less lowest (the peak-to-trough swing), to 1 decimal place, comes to 2.2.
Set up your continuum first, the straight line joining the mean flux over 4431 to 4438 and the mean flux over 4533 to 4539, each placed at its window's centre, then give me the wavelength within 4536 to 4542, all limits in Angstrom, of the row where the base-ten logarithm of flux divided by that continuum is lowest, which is 4536.55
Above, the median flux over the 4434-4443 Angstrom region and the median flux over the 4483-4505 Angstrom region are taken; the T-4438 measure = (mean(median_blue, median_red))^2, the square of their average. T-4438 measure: 190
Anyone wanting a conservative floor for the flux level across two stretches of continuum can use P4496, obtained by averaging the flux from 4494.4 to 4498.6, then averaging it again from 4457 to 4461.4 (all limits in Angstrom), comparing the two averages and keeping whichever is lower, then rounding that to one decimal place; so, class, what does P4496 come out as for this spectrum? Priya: 13.8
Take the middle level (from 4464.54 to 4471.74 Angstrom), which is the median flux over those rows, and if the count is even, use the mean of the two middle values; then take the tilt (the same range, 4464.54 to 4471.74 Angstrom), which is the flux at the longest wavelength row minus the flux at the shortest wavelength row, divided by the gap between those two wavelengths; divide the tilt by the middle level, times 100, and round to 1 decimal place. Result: -1.0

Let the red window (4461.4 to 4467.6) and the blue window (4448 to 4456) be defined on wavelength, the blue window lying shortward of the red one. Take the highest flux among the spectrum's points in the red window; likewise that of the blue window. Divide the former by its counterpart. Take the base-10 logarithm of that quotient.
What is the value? -0.10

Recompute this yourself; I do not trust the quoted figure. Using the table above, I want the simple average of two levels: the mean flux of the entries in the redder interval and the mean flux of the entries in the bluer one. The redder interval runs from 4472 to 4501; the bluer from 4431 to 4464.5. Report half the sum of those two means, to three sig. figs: 13.9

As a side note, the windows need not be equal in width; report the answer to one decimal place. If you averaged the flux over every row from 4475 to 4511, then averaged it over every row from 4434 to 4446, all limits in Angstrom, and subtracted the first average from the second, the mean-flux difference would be -1.0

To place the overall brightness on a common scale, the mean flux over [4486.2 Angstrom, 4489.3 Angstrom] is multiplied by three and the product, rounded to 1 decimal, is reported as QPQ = 49.3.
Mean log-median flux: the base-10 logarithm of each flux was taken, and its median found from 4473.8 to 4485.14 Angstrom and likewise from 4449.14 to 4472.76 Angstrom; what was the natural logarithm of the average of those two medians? 0.117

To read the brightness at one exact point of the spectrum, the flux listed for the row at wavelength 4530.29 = 14.1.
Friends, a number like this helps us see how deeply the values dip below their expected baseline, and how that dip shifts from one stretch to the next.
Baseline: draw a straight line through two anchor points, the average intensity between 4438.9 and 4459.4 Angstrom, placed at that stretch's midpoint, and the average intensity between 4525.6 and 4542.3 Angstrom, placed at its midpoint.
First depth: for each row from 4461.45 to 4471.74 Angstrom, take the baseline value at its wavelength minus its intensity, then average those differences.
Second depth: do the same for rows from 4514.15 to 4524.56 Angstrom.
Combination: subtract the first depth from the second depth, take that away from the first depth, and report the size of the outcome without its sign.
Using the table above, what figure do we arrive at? 1.2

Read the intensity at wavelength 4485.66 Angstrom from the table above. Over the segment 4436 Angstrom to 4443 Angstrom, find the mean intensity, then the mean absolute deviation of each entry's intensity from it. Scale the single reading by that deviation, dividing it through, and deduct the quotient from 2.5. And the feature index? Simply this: -27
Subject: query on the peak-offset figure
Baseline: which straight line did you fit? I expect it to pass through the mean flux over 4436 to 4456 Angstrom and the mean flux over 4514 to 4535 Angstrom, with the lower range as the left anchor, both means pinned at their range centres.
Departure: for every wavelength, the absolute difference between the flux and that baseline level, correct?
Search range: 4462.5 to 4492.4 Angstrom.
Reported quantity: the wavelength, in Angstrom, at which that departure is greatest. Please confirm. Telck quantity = 4482.56 Angstrom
